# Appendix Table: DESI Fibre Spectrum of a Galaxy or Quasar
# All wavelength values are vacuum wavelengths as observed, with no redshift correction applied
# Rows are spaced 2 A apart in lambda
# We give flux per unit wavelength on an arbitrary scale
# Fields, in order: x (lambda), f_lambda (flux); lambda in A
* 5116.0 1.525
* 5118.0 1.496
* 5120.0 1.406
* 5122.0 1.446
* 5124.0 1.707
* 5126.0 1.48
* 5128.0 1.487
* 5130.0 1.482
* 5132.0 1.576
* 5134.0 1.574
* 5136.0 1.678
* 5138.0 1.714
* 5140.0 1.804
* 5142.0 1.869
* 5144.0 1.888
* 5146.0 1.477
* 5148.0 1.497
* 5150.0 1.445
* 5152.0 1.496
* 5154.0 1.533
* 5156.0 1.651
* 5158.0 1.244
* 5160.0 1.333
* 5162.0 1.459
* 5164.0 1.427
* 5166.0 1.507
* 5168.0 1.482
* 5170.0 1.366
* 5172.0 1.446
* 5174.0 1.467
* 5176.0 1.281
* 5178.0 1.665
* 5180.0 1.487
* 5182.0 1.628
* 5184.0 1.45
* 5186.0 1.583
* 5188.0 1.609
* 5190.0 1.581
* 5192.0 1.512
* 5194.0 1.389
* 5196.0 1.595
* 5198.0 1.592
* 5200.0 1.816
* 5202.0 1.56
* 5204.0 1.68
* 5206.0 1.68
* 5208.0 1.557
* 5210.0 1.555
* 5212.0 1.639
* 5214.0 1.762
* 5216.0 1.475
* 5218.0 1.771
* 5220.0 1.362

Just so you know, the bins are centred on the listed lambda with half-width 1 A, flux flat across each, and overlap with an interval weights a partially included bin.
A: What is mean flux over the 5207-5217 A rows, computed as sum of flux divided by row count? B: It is 1.60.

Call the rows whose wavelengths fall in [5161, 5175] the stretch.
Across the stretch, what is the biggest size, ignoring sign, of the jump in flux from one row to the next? 0.116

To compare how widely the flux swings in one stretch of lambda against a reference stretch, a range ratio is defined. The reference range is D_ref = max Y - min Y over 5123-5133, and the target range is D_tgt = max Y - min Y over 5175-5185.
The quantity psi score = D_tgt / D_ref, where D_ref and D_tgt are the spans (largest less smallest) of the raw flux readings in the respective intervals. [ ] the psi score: 1.69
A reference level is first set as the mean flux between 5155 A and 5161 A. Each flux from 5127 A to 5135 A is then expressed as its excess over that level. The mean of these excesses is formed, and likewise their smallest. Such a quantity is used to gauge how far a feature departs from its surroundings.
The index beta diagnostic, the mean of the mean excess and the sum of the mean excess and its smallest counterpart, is 0.16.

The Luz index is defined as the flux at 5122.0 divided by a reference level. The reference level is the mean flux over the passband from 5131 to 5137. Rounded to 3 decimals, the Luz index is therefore 0.899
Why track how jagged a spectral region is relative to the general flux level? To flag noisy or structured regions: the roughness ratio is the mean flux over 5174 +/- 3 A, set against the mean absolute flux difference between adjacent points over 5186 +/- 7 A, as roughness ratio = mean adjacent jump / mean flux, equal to 0.069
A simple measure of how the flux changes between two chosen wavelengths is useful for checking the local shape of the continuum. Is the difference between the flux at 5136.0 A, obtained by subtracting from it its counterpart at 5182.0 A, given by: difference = 0.050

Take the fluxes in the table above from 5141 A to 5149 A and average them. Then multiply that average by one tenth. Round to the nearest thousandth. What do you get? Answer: 0.168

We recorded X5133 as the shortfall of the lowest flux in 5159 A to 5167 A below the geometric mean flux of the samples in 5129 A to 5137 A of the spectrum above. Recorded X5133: 0.24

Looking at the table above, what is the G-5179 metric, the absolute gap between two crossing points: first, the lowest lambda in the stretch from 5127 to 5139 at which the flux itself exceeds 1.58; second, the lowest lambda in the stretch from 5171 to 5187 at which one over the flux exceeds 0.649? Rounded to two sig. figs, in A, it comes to 36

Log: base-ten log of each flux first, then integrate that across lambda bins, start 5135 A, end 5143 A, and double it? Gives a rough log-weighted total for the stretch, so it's 3.9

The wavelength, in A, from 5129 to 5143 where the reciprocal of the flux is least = 5142.0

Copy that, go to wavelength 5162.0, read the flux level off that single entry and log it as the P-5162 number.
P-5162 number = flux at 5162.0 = 1.459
